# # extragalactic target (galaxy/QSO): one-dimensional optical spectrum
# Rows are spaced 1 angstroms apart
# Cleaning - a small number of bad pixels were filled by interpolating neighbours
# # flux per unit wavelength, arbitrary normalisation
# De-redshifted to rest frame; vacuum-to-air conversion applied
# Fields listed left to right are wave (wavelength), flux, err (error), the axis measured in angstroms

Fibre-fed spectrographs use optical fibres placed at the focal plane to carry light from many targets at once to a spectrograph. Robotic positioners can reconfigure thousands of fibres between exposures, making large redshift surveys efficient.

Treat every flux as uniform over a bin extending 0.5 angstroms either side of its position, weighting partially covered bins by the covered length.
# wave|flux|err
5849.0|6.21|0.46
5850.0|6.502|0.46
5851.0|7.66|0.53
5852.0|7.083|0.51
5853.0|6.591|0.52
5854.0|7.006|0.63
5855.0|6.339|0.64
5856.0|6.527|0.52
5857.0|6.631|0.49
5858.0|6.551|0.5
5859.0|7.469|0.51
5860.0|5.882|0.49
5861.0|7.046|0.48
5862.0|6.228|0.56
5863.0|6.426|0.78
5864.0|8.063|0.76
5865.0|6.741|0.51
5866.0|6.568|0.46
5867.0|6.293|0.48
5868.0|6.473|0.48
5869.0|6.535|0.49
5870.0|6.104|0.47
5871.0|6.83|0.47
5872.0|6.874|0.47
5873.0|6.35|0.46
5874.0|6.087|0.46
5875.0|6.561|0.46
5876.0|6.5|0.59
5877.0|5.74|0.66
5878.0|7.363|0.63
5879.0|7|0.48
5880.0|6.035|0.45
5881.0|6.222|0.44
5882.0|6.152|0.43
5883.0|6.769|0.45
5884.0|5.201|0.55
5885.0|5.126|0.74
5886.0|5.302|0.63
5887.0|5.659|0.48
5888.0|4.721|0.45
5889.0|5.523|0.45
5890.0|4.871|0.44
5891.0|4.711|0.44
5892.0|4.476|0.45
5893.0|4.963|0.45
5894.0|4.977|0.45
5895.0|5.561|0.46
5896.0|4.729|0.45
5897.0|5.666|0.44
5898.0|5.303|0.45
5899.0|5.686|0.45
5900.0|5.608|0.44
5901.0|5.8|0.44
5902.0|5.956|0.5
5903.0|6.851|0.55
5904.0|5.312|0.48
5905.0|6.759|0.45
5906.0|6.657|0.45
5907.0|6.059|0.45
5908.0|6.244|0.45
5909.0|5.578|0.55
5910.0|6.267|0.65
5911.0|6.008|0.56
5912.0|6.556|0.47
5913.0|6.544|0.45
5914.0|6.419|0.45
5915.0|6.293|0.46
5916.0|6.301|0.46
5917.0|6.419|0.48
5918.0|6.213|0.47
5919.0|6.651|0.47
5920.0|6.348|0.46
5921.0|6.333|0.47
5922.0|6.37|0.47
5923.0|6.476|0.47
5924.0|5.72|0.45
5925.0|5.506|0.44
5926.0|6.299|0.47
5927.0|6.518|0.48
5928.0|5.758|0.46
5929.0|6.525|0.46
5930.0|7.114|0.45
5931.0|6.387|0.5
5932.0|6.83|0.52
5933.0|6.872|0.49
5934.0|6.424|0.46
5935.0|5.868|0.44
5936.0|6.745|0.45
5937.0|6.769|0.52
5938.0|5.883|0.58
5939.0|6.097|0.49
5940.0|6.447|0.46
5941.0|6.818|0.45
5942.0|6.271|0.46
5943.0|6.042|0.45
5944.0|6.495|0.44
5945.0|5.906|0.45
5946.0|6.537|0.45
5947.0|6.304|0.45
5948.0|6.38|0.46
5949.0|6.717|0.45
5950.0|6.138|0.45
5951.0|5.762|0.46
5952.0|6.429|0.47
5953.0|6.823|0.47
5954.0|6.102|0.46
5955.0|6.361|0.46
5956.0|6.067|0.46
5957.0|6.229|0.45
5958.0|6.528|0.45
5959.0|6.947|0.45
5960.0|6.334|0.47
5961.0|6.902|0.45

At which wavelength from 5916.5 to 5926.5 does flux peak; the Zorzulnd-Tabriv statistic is 5919.0 angstroms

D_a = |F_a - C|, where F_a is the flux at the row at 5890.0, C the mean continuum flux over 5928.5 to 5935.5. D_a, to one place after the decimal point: 1.7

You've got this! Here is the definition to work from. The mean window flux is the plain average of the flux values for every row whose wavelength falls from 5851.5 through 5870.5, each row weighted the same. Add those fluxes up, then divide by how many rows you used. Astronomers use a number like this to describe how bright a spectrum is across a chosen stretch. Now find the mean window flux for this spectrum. 6.66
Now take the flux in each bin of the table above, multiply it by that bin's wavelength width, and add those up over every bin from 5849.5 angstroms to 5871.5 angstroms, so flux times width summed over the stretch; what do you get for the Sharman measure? 148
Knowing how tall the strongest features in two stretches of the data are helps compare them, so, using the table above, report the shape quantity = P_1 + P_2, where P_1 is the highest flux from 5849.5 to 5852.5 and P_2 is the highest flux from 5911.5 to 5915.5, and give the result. 14.2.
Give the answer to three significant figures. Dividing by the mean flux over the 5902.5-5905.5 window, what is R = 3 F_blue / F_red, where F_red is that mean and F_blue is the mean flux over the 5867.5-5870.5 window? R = 3.03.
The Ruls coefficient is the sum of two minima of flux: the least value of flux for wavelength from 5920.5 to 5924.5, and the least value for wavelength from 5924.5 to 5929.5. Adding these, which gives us 11.2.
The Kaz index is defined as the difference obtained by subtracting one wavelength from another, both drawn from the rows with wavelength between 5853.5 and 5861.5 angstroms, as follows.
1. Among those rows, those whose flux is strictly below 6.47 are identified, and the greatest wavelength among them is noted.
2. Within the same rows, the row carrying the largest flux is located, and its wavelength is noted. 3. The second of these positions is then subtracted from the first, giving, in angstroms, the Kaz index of 1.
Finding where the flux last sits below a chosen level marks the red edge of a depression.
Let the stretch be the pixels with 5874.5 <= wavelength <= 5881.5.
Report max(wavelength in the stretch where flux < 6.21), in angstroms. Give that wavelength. 5880.0 angstroms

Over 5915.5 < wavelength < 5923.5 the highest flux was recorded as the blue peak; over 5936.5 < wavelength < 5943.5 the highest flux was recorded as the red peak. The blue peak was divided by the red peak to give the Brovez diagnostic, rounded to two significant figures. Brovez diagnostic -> 0.98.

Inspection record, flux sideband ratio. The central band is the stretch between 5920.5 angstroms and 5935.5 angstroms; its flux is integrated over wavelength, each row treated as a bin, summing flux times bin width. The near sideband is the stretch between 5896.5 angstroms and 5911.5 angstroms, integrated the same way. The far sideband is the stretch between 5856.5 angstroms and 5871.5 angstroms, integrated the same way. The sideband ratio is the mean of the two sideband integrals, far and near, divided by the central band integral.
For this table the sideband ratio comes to 0.998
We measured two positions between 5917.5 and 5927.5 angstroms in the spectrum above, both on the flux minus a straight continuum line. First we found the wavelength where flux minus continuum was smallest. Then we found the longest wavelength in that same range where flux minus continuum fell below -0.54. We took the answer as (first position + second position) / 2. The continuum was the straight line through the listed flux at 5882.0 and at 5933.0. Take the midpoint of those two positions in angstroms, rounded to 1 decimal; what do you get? 5925.0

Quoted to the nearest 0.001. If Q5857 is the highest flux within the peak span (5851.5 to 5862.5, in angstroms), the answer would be 7.469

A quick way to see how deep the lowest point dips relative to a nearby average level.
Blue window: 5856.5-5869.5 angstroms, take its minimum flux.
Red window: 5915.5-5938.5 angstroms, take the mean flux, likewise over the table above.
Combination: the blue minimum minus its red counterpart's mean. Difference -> -0.5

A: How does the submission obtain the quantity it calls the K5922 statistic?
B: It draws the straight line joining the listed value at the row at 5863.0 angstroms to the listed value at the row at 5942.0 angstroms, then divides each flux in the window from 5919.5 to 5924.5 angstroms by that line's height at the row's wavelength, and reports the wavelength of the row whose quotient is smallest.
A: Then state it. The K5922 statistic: 5924.0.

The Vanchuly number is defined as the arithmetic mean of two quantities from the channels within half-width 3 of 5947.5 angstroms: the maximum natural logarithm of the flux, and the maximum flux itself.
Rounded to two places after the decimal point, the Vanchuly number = 4.31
